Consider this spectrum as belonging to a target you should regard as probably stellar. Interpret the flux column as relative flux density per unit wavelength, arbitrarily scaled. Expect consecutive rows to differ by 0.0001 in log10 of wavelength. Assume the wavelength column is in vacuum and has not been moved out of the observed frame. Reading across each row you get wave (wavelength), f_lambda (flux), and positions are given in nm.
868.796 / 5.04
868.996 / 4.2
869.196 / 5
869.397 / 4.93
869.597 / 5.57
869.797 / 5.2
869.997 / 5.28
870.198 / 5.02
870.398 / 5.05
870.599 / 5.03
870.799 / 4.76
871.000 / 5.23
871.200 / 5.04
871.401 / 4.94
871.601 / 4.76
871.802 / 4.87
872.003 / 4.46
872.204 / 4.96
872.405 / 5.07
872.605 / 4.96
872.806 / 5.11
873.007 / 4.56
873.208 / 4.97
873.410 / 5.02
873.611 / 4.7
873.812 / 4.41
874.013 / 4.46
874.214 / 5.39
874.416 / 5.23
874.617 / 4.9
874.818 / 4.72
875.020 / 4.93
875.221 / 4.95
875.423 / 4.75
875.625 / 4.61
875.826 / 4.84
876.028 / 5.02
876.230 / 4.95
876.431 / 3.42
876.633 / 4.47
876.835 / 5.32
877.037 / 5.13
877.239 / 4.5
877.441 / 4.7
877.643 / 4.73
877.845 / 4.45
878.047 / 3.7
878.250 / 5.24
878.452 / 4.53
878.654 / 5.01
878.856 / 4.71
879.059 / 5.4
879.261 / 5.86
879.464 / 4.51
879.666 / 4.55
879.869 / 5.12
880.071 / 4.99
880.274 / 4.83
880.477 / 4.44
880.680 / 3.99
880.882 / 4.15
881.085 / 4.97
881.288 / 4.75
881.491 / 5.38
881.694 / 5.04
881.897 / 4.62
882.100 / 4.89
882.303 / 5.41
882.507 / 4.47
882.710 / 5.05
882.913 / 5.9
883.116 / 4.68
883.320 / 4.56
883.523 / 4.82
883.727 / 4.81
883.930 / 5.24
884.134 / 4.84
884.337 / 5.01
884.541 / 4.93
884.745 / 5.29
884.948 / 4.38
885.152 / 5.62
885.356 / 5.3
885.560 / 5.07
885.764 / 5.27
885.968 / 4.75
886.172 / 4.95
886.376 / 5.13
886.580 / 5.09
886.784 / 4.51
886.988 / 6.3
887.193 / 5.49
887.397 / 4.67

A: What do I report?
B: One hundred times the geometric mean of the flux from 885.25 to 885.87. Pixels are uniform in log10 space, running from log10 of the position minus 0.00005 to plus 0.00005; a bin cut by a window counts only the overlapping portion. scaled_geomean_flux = 521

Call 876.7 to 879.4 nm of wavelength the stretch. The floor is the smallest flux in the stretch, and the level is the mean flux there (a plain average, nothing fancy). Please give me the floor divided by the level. 0.76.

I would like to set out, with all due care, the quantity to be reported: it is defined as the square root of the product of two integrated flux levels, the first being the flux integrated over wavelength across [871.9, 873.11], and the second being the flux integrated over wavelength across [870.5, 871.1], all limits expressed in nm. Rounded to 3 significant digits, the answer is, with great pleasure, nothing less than 4.20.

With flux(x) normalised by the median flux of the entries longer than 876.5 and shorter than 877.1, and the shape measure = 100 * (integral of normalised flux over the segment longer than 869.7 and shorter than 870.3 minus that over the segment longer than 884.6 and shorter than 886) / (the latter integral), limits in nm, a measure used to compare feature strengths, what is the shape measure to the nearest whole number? -57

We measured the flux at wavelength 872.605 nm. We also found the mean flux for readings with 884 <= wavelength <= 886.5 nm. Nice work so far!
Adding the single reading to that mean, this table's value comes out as 10.0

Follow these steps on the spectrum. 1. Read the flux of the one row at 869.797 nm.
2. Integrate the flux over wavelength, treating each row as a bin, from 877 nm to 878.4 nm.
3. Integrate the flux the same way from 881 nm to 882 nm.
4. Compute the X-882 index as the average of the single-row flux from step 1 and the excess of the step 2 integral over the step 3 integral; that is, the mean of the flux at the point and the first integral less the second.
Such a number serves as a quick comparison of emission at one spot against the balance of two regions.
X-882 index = 3.4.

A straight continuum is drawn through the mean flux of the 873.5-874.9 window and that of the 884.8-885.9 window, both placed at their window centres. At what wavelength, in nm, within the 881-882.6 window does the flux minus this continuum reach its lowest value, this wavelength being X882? 882.507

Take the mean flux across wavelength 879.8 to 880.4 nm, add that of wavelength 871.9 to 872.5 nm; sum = 9.8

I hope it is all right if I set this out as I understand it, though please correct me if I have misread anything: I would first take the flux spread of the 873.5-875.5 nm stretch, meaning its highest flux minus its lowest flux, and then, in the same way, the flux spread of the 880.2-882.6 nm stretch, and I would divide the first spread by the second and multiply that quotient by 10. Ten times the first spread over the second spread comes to 7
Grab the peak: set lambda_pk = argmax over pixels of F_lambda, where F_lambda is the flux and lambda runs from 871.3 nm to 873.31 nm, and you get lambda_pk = 872.806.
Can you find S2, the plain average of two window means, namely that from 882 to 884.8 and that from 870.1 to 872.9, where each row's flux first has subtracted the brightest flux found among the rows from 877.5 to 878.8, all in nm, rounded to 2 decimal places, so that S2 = -0.27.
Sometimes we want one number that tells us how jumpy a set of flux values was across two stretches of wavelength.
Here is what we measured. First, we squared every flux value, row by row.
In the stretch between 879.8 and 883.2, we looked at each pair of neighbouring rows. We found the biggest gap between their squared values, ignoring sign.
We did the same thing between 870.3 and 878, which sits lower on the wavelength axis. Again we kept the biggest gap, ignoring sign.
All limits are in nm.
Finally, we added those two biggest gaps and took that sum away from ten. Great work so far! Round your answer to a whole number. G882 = -16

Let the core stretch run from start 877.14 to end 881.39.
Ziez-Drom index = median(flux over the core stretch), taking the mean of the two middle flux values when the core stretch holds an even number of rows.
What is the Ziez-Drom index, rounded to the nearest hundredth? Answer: 4.71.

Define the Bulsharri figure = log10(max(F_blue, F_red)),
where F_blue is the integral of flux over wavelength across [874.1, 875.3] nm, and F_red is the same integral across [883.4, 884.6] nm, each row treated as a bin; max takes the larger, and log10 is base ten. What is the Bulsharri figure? 0.78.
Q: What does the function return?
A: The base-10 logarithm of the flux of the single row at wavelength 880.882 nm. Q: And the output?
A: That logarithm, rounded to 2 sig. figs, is 0.62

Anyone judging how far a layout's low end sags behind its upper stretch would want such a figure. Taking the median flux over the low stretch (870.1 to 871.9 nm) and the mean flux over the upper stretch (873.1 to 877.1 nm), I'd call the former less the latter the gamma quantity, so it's 0.21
